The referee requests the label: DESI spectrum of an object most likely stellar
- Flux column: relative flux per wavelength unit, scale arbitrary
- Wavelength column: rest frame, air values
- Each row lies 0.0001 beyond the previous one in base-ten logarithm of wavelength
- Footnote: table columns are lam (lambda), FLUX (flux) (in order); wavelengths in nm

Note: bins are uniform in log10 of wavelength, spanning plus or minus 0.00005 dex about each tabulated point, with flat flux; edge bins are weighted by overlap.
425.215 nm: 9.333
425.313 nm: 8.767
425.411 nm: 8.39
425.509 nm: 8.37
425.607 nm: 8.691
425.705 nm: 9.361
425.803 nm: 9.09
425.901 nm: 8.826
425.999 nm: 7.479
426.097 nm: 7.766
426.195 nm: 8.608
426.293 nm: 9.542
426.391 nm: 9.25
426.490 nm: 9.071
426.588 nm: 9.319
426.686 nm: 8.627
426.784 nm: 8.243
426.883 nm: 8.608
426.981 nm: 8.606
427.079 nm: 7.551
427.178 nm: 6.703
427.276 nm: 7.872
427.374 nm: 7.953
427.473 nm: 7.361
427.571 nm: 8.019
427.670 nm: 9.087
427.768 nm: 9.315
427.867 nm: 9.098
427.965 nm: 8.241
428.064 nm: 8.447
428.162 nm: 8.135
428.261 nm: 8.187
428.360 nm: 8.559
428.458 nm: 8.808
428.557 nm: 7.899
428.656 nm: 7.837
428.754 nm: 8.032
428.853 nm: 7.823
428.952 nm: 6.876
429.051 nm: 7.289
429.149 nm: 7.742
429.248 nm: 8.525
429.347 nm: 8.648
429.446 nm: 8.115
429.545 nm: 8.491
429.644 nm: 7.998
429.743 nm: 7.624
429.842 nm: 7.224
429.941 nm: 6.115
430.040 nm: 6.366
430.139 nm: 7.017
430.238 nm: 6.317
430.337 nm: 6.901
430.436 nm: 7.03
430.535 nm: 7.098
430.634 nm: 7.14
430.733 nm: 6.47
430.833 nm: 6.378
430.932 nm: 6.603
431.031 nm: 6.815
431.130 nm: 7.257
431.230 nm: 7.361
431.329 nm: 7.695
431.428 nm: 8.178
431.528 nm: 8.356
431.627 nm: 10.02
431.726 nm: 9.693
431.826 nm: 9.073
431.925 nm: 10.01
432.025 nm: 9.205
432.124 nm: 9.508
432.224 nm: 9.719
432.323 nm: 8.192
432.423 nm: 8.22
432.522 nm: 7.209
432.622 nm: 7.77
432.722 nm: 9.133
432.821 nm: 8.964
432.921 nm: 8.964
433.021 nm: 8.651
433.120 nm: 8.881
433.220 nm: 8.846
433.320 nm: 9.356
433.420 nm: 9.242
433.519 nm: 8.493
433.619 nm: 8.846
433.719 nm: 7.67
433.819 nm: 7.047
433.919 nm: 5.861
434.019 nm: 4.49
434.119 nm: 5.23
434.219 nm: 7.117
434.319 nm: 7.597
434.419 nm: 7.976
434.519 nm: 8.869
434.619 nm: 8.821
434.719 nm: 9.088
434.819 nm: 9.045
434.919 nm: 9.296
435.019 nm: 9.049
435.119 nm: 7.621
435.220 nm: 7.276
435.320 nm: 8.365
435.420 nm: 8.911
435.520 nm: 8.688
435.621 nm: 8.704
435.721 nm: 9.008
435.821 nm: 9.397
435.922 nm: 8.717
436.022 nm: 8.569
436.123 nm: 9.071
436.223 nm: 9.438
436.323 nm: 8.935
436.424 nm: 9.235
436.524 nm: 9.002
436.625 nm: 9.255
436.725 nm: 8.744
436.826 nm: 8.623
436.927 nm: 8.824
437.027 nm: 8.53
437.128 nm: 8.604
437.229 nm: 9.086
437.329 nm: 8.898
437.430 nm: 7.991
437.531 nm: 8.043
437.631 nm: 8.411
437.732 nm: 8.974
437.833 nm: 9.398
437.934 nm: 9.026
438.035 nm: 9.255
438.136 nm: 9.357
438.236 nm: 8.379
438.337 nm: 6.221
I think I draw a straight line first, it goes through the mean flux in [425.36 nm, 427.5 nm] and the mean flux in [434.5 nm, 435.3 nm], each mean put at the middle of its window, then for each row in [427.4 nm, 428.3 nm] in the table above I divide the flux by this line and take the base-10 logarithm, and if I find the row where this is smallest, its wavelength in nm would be 427.473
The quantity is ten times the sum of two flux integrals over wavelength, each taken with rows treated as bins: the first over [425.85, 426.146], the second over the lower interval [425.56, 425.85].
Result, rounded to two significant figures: 50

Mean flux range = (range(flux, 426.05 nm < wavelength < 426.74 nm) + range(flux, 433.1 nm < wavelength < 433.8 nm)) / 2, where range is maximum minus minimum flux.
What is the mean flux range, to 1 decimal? 1.7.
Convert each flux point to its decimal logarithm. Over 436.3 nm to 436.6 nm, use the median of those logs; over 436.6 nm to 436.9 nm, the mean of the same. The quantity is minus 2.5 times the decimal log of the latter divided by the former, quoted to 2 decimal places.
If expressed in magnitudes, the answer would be 0.01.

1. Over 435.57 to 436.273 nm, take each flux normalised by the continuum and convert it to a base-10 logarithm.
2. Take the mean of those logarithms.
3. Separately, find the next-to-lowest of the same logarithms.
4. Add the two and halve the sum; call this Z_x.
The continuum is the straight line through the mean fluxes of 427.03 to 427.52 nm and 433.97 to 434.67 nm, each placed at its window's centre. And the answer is 0.10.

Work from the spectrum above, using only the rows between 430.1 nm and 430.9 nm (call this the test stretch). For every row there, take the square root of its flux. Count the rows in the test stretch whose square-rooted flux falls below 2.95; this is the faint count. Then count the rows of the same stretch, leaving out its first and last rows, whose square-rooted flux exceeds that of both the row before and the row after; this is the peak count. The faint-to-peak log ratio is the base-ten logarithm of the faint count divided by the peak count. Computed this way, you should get 0.90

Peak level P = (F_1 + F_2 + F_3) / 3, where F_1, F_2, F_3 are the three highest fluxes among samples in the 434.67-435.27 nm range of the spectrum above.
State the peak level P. 9.1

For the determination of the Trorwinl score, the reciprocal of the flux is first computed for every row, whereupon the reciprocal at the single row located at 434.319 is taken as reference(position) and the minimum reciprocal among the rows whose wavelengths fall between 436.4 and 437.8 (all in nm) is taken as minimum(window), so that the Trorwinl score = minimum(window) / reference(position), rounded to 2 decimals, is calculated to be 0.82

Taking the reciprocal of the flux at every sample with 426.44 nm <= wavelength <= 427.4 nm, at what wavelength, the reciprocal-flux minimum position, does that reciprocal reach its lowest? 426.588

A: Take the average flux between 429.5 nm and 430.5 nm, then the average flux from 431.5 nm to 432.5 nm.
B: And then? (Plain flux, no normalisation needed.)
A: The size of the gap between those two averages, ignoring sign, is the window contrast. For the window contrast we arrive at 2.1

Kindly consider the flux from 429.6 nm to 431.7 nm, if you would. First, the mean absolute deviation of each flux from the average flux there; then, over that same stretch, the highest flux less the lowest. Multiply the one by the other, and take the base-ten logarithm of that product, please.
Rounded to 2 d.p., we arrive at 0.39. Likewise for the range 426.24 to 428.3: 0.22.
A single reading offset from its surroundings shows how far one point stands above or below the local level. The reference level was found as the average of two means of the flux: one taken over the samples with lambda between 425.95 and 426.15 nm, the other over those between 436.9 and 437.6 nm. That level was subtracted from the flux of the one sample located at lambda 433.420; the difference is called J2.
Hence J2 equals 1.1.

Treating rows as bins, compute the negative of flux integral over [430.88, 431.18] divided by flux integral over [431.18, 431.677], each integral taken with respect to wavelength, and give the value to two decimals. -0.50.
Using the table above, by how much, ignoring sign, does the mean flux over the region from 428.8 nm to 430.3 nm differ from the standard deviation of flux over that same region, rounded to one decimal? 6.7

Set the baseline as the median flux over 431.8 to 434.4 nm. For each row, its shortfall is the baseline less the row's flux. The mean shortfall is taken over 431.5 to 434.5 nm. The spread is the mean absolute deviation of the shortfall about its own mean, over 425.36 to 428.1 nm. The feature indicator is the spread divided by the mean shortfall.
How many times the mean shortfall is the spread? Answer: 1.3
